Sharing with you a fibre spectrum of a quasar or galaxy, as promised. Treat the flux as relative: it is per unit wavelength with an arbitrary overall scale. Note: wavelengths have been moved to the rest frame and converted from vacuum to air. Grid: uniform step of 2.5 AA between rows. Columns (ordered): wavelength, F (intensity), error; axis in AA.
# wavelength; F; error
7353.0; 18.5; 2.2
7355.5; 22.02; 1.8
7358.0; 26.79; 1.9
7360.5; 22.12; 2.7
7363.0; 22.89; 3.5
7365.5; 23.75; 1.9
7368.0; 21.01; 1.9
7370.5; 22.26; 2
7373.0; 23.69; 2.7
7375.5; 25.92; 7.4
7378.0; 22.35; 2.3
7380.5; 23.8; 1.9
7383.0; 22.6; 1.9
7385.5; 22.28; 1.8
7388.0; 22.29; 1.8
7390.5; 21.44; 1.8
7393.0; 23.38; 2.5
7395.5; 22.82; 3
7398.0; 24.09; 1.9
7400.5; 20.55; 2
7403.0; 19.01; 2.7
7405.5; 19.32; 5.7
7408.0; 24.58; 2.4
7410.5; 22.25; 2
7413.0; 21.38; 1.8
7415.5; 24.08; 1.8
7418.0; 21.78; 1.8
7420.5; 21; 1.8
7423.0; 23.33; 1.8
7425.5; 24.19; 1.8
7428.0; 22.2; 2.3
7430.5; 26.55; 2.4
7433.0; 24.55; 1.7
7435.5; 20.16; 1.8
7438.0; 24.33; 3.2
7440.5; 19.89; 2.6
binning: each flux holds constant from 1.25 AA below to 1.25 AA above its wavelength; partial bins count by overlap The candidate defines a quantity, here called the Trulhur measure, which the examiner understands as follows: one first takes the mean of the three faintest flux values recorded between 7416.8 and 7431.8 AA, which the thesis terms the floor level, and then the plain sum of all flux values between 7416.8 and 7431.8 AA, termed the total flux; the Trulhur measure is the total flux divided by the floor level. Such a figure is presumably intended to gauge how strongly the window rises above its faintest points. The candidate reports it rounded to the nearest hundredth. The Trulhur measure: 6.42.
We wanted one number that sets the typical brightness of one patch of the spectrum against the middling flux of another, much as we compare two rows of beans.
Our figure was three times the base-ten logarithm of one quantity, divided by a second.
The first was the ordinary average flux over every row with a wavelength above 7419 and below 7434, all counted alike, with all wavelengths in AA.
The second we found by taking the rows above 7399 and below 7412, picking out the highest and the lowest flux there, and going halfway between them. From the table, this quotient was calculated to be 0.189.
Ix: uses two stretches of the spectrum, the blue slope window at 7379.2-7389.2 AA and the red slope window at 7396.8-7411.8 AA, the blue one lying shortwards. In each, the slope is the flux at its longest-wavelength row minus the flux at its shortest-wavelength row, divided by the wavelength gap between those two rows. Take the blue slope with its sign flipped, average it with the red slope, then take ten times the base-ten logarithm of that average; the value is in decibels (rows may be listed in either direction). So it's -16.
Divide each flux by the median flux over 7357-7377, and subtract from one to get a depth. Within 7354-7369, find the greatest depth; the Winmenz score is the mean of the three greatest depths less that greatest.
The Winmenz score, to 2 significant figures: -0.030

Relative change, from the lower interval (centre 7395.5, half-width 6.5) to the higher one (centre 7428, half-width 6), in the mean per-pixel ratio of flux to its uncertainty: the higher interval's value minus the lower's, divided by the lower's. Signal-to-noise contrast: 0.19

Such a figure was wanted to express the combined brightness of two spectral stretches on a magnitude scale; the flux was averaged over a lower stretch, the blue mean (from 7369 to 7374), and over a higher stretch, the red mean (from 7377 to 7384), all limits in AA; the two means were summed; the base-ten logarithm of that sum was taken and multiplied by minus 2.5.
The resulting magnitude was -4.15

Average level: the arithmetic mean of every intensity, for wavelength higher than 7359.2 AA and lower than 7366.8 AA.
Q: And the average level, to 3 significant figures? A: 22.9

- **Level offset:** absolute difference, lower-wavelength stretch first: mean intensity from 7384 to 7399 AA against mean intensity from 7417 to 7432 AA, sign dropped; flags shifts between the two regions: 0.5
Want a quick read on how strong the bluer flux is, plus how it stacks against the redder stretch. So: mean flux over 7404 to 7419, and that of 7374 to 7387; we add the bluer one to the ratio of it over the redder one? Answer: 24.4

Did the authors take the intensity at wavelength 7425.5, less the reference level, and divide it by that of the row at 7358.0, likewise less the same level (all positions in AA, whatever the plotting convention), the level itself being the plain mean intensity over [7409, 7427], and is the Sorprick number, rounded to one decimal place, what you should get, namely 0.4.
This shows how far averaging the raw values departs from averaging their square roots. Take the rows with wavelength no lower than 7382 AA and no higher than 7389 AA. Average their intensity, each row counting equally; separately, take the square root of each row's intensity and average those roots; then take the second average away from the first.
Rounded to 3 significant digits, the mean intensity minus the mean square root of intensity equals 17.7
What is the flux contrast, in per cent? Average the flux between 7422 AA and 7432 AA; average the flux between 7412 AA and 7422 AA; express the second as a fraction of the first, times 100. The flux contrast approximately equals 92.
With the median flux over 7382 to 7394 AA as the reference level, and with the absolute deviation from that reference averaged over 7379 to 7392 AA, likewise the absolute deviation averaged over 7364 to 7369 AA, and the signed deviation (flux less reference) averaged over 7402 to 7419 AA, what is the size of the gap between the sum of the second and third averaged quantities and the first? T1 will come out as 0.3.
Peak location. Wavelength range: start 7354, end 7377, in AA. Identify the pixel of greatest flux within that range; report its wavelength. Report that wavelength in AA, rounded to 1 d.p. 7358.0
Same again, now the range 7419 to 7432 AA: 7430.5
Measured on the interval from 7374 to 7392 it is 7375.5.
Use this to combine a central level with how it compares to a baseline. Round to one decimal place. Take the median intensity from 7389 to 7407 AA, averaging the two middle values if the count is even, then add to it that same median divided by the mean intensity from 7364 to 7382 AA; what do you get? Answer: 22.4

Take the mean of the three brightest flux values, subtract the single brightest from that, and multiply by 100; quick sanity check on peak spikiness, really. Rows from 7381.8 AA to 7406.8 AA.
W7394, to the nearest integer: -66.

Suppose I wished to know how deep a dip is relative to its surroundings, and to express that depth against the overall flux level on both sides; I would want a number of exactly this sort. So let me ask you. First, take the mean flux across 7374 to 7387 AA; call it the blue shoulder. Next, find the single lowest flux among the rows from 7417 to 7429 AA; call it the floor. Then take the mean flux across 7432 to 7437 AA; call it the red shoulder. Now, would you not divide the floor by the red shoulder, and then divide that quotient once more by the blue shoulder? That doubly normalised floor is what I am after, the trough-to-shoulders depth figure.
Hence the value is 0.040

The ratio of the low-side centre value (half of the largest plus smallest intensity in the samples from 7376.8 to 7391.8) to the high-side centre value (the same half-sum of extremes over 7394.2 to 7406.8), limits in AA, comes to 1.05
